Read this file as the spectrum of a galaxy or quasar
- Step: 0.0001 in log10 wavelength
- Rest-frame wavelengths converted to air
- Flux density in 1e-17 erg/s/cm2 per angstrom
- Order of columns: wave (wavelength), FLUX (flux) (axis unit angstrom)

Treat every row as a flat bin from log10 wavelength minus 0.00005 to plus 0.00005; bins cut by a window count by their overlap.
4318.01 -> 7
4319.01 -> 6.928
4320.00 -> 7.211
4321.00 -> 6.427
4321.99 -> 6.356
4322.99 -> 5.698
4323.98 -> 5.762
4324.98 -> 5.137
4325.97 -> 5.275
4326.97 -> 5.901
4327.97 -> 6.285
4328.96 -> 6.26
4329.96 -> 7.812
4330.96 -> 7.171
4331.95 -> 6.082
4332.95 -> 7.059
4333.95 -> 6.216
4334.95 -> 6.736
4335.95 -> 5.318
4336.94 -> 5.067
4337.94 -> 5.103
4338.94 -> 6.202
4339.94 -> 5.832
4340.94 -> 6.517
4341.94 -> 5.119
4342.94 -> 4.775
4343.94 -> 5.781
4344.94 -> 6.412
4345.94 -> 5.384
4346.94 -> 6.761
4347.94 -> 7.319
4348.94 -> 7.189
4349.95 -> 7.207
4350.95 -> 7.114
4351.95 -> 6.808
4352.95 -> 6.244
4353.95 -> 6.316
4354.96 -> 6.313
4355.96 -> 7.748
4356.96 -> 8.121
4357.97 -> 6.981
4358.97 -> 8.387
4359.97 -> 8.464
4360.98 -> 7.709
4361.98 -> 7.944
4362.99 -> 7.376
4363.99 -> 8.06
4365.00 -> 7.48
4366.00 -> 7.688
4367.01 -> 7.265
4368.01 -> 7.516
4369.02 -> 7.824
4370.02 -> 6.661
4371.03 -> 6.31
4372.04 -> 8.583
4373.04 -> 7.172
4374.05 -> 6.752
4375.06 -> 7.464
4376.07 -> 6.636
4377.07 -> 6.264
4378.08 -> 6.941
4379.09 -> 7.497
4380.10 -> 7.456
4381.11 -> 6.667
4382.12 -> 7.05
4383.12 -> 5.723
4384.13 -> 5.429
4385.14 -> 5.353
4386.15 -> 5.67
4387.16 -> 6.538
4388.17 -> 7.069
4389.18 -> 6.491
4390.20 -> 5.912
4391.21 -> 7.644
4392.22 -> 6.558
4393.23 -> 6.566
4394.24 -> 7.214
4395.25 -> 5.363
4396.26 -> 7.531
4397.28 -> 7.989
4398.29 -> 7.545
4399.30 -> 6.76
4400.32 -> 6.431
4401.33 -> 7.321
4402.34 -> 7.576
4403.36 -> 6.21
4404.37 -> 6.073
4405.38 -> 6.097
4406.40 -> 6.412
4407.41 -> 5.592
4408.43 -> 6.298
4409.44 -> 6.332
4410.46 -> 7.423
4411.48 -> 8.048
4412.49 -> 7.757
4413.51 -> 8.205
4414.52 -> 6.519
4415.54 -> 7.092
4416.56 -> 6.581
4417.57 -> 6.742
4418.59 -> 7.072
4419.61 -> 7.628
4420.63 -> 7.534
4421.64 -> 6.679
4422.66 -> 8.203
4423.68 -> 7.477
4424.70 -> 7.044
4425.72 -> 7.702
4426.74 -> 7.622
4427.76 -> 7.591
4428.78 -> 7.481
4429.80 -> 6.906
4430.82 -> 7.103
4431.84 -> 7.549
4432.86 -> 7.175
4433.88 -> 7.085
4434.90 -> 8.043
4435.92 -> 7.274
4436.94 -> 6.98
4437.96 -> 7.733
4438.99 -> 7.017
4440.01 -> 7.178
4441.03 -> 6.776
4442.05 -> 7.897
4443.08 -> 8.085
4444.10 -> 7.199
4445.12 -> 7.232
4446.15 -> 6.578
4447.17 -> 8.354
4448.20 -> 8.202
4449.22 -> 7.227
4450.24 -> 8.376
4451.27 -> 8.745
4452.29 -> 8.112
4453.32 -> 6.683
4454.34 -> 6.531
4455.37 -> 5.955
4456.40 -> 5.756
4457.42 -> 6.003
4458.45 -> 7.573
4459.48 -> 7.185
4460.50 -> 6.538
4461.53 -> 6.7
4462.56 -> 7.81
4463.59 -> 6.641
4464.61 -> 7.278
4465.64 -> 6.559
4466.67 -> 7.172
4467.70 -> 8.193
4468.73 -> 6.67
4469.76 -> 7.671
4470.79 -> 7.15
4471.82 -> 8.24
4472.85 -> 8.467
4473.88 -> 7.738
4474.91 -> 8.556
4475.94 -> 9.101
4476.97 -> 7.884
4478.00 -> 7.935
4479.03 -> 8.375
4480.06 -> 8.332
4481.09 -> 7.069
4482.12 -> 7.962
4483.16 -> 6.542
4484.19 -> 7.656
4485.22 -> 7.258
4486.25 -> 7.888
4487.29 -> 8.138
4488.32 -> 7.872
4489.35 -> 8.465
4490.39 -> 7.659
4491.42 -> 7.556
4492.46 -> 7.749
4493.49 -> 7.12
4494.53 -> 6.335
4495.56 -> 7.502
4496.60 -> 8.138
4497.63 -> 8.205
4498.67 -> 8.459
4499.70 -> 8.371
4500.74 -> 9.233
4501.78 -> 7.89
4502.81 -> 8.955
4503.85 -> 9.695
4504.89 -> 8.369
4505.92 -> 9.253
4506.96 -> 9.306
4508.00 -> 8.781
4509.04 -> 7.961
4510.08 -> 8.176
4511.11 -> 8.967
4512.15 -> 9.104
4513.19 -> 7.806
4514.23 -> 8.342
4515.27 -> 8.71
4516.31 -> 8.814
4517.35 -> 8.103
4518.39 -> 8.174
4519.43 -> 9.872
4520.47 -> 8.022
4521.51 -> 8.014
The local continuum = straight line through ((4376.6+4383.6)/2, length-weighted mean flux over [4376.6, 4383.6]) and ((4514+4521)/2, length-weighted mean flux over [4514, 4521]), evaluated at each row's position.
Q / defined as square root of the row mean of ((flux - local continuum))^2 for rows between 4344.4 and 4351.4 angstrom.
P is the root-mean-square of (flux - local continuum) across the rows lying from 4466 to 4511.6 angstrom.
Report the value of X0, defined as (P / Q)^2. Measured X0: 0.95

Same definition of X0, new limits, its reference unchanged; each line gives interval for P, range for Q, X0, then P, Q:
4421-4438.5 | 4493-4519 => 0.34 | 0.41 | 0.701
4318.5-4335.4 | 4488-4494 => 1.25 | 0.73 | 0.657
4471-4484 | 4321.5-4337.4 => 0.83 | 0.68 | 0.750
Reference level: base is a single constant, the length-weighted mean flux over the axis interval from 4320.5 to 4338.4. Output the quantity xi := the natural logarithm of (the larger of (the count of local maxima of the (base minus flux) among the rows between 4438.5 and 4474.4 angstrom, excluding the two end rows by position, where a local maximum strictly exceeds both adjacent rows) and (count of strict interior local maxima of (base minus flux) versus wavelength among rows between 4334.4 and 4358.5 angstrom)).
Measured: 2.3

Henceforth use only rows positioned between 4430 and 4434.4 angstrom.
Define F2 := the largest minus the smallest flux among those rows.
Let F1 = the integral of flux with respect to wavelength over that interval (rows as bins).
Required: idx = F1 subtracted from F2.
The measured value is -31.3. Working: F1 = 31.7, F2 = 0.5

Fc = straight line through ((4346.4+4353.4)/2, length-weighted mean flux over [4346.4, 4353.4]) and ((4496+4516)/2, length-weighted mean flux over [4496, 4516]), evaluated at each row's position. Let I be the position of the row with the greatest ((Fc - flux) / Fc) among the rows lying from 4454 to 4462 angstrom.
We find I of 4456.40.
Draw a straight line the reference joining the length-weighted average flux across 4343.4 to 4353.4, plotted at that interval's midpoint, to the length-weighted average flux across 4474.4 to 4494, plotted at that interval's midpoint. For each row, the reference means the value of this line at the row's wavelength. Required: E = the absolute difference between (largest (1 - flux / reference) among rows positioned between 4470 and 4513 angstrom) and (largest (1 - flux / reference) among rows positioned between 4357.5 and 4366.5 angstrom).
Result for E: 0.24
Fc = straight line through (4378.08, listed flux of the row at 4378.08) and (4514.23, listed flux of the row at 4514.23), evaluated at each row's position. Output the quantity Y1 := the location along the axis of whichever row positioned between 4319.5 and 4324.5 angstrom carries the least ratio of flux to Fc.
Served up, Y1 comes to 4322.99 angstrom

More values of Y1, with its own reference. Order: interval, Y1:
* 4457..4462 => 4457.42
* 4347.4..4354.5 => 4352.95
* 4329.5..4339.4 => 4336.94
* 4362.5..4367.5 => 4367.01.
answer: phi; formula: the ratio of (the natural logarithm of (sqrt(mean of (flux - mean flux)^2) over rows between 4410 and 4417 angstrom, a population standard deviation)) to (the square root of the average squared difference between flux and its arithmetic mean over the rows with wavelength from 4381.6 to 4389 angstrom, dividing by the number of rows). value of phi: -0.7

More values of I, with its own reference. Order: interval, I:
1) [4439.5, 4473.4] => 4456.40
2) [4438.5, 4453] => 4446.15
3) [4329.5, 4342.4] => 4336.94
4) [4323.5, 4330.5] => 4324.98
